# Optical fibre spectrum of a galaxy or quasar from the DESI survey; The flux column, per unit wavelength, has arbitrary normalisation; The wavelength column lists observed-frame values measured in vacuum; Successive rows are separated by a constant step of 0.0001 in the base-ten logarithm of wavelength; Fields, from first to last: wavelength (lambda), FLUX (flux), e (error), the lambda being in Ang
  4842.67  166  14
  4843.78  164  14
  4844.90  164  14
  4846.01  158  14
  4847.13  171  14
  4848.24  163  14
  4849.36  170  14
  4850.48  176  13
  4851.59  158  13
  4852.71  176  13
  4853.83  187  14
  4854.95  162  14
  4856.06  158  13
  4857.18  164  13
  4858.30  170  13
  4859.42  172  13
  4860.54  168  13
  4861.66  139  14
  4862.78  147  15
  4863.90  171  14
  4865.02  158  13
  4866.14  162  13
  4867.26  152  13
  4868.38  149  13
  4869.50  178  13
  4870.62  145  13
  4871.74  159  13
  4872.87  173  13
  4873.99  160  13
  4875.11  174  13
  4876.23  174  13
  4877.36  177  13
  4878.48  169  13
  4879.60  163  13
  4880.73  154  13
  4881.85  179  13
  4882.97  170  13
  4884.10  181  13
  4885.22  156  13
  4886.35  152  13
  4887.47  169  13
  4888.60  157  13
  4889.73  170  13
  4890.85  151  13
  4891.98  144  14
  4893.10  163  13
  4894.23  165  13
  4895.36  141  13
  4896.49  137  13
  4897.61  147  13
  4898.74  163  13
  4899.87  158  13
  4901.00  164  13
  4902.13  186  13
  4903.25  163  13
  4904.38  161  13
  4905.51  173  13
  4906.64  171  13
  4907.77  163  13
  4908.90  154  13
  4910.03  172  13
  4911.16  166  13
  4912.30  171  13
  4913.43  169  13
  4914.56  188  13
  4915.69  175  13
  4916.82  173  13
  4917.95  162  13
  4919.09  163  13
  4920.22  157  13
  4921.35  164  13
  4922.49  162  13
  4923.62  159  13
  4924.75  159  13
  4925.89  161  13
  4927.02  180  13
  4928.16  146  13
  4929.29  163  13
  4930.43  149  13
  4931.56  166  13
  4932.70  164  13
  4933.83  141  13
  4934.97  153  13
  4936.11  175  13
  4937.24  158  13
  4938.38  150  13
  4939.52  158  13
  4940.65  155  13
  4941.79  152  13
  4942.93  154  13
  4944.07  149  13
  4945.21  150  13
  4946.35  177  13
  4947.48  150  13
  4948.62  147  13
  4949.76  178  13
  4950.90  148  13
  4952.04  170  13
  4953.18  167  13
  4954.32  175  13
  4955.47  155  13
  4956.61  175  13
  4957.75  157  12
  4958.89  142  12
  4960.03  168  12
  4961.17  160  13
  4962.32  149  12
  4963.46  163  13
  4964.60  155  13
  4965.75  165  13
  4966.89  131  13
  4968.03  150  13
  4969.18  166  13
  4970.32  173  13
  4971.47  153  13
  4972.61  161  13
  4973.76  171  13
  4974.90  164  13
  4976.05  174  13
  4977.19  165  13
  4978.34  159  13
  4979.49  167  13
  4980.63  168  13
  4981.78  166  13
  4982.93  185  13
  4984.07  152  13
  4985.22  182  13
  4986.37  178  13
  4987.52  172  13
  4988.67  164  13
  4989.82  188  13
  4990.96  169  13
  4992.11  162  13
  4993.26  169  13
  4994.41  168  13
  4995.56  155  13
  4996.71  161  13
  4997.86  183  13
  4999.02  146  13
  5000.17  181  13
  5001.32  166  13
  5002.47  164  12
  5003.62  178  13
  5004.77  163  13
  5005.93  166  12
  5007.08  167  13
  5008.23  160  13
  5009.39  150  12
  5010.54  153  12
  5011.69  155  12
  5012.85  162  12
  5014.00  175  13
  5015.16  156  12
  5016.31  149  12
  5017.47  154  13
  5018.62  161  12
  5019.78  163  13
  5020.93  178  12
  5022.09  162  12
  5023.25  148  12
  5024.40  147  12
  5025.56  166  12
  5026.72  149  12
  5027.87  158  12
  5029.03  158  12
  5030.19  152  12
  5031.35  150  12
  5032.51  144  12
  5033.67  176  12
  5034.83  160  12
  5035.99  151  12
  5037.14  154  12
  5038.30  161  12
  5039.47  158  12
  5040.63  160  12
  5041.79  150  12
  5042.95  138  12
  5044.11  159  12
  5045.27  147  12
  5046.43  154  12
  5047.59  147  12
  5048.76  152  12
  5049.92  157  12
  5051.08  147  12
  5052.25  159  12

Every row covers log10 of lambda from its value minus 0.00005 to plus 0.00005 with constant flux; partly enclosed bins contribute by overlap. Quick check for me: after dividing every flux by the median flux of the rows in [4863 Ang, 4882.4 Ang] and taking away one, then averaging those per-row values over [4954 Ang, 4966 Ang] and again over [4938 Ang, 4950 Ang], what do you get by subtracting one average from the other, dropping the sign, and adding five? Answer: 5.025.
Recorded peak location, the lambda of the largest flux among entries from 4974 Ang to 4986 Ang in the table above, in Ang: 4982.93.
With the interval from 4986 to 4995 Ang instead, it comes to 4989.82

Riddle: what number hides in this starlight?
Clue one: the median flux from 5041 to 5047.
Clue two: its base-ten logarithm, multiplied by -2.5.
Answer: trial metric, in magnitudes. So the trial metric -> -5.44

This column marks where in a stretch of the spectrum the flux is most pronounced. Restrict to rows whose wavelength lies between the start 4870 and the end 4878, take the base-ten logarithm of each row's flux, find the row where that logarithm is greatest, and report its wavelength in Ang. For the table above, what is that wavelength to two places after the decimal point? 4877.36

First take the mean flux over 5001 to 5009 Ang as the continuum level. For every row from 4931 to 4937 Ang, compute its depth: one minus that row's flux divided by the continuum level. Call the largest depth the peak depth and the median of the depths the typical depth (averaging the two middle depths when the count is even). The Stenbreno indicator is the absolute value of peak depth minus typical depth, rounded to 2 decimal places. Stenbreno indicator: 0.14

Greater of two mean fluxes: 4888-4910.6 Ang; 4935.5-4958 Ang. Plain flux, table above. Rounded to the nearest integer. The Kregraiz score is 160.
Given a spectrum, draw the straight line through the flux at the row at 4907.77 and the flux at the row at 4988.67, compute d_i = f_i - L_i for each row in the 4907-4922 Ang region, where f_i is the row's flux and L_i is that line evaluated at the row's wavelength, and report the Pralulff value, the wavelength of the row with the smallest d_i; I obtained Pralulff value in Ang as 4908.90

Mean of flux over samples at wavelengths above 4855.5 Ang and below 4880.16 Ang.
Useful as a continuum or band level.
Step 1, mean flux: 163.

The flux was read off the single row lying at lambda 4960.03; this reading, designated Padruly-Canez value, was 168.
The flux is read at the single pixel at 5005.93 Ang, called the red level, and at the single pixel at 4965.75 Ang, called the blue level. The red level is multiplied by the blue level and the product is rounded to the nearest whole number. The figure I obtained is 27390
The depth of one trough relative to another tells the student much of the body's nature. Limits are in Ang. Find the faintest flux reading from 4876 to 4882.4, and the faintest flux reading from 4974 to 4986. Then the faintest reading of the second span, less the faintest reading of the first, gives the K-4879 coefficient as -2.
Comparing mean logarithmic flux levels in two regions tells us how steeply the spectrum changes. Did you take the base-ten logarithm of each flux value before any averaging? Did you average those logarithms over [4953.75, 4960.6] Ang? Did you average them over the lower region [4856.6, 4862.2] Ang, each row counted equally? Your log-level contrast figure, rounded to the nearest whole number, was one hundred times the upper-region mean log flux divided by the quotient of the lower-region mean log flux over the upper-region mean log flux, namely 221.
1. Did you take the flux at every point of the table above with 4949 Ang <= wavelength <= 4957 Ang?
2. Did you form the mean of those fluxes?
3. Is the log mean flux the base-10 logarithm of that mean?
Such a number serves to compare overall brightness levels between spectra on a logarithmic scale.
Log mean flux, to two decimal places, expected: 2.22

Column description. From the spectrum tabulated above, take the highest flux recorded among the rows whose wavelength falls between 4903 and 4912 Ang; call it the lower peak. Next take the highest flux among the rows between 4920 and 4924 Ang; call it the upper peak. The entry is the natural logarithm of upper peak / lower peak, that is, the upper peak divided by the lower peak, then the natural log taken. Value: -0.05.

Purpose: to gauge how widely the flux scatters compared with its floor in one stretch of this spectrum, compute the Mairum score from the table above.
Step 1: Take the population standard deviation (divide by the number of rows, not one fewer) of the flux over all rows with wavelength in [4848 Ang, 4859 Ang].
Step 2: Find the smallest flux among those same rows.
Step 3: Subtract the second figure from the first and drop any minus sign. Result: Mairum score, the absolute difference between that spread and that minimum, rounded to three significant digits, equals 149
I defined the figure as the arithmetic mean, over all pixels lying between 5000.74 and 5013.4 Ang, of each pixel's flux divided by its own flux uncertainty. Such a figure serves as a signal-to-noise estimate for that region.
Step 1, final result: 13.0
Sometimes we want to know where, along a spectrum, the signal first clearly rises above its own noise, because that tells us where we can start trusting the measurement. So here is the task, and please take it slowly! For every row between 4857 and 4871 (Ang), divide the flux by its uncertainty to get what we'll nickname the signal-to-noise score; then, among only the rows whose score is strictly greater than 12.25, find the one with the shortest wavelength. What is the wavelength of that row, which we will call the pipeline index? 4857.18 Ang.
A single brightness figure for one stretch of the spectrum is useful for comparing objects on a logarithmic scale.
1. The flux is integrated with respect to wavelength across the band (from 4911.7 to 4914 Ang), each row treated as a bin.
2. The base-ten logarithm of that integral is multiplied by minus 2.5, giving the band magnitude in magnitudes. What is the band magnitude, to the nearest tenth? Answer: -6.5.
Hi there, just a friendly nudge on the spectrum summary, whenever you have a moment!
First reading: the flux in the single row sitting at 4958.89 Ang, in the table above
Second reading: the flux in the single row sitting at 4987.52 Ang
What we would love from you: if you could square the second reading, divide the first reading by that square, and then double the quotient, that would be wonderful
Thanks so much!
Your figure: 0.0096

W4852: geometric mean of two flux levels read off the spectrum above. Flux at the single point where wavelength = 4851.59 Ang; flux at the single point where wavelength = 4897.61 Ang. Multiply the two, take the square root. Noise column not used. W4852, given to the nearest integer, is 152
